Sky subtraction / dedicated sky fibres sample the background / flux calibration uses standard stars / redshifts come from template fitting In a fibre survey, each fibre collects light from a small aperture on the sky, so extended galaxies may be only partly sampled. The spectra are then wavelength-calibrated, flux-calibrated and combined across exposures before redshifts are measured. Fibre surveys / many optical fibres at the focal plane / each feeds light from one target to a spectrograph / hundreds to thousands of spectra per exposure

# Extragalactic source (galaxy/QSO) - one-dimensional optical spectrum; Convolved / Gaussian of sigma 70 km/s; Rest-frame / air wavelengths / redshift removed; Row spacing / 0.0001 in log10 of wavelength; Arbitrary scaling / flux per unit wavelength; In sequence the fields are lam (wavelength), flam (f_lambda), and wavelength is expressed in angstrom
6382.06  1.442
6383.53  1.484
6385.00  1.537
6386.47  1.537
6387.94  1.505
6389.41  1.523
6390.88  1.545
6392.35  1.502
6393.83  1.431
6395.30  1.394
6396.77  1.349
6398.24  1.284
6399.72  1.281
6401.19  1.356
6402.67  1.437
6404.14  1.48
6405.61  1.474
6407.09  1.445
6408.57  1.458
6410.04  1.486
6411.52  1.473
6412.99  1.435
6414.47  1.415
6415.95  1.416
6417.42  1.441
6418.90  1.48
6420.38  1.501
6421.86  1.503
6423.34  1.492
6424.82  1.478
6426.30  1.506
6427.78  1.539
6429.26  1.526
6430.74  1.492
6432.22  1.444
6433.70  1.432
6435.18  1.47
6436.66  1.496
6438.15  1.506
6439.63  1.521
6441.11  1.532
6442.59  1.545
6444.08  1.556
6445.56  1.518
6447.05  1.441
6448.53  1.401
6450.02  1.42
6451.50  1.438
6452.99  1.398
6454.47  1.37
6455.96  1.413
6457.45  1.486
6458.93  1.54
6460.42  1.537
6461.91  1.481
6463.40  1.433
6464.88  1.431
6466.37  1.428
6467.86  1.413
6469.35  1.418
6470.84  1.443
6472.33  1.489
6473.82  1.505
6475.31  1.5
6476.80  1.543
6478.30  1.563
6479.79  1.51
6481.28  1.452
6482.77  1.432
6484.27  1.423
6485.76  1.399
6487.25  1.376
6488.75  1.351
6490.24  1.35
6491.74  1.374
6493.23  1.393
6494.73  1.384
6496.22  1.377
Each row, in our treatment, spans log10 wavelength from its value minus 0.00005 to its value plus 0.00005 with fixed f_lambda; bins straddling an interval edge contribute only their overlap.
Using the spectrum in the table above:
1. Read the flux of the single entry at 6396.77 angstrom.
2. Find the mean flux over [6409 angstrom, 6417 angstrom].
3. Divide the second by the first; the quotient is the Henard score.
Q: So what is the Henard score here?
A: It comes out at 1.07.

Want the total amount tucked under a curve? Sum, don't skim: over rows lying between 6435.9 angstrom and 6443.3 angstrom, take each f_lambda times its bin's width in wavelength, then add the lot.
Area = 11.3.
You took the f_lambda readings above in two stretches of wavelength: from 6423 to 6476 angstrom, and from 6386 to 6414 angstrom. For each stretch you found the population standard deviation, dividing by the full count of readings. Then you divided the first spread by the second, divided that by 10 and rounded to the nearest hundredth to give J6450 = 0.06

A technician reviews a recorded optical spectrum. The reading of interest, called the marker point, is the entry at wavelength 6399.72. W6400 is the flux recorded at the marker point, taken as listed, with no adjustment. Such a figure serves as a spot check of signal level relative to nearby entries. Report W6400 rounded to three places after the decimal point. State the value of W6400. 1.281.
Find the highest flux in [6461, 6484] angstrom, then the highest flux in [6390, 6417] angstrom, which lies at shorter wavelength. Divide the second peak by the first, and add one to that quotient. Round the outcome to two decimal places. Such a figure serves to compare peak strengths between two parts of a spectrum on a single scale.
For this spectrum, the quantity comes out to 1.99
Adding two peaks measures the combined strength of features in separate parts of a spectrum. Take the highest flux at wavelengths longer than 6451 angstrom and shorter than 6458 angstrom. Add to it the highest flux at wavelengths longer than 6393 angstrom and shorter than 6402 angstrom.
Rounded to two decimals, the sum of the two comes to 2.92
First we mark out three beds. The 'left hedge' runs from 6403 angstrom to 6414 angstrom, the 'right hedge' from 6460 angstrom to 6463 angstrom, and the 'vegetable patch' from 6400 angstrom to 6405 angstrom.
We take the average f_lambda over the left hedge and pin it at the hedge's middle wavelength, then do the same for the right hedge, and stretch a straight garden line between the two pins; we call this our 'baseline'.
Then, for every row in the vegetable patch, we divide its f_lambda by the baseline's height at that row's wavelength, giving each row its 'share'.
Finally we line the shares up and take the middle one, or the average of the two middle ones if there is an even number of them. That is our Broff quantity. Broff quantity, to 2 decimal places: 0.98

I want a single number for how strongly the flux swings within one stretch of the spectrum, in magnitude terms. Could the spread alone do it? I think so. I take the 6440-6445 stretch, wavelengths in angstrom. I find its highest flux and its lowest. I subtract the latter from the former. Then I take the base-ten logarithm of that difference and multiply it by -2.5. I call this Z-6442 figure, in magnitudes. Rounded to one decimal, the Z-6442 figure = 4.0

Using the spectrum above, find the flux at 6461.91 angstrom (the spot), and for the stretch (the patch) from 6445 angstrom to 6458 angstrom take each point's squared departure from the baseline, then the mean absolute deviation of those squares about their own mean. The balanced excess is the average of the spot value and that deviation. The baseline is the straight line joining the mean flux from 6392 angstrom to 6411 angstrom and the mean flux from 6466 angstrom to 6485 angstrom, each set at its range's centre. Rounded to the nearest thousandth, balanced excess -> 0.741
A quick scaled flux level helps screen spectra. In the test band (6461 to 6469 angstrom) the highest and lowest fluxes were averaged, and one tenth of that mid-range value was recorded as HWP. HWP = 0.145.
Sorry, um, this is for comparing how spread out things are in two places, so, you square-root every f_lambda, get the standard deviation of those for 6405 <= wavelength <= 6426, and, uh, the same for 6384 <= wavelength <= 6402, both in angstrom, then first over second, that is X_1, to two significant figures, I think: 0.29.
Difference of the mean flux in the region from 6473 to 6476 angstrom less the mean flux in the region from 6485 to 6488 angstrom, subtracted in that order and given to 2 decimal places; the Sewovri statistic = 0.11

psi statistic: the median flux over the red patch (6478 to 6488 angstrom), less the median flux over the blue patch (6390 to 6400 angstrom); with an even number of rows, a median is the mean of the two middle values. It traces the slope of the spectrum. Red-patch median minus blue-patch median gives 0.04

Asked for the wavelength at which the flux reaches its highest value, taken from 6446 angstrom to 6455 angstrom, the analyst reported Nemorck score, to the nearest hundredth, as 6447.05 angstrom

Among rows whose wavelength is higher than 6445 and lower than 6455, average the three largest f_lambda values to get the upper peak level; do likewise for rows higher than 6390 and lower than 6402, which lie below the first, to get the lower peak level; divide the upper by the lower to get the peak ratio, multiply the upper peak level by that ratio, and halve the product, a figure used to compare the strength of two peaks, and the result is 0.72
